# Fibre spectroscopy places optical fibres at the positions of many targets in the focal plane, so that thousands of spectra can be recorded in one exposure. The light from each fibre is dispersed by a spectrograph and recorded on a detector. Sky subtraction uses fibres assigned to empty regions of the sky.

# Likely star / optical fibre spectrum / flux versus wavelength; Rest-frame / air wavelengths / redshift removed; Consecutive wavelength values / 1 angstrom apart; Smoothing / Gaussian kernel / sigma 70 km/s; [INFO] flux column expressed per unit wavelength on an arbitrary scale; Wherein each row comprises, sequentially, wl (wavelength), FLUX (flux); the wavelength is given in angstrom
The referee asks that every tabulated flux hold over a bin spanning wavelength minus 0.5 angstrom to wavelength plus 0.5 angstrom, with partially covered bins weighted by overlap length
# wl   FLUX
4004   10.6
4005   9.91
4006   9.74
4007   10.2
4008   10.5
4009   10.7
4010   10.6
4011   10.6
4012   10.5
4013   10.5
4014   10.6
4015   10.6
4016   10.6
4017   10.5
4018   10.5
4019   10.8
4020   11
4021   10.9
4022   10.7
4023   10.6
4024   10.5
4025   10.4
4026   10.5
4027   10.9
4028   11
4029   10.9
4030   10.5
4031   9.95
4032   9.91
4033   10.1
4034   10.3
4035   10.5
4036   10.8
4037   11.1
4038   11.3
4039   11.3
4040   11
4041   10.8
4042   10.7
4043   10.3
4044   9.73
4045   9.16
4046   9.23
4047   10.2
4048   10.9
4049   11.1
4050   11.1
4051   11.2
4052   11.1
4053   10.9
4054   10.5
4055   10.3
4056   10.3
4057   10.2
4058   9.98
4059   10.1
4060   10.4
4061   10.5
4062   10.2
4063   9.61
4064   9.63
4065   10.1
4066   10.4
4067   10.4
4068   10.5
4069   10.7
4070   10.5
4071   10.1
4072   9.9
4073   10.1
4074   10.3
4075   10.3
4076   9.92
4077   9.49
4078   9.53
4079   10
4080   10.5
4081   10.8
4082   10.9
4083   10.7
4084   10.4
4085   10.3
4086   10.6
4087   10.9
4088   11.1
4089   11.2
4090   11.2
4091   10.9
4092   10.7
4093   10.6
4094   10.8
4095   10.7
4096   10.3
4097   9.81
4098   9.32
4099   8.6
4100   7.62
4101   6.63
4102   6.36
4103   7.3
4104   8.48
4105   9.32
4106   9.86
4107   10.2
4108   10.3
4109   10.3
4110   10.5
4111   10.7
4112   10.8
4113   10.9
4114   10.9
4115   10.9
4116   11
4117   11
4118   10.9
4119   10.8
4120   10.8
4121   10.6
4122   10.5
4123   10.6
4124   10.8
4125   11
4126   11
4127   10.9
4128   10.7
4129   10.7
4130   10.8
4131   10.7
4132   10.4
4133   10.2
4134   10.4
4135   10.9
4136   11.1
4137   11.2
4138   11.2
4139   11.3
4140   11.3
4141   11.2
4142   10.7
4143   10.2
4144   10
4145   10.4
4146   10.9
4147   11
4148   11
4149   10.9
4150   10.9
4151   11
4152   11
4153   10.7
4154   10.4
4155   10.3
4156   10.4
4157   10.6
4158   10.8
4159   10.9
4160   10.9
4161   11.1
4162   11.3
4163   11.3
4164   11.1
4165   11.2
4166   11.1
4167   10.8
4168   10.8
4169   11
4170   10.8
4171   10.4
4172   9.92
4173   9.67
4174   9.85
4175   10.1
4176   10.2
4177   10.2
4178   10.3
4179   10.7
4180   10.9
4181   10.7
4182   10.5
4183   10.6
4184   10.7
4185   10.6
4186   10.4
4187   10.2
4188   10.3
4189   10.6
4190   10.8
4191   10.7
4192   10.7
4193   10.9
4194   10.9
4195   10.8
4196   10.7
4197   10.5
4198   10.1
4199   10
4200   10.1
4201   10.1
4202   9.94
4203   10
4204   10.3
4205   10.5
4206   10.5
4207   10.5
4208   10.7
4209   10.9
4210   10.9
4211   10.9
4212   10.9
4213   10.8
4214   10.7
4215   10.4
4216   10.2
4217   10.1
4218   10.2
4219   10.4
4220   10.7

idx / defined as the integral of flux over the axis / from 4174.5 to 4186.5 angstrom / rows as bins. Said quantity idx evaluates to 126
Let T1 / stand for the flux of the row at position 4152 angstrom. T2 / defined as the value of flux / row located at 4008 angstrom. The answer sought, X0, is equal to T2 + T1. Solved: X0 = 21.5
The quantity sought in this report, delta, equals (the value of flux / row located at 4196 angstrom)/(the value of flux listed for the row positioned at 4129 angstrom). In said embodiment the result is 1.00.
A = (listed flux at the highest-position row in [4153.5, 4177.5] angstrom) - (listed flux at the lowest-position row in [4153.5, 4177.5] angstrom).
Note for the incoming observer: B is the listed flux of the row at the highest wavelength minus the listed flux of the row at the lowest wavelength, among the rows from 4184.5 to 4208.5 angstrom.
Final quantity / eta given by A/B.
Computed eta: -2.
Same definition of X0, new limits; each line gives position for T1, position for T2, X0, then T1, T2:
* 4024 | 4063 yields 20.1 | 10.5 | 9.61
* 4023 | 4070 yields 21.1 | 10.6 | 10.5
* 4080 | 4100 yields 18.1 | 10.5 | 7.62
